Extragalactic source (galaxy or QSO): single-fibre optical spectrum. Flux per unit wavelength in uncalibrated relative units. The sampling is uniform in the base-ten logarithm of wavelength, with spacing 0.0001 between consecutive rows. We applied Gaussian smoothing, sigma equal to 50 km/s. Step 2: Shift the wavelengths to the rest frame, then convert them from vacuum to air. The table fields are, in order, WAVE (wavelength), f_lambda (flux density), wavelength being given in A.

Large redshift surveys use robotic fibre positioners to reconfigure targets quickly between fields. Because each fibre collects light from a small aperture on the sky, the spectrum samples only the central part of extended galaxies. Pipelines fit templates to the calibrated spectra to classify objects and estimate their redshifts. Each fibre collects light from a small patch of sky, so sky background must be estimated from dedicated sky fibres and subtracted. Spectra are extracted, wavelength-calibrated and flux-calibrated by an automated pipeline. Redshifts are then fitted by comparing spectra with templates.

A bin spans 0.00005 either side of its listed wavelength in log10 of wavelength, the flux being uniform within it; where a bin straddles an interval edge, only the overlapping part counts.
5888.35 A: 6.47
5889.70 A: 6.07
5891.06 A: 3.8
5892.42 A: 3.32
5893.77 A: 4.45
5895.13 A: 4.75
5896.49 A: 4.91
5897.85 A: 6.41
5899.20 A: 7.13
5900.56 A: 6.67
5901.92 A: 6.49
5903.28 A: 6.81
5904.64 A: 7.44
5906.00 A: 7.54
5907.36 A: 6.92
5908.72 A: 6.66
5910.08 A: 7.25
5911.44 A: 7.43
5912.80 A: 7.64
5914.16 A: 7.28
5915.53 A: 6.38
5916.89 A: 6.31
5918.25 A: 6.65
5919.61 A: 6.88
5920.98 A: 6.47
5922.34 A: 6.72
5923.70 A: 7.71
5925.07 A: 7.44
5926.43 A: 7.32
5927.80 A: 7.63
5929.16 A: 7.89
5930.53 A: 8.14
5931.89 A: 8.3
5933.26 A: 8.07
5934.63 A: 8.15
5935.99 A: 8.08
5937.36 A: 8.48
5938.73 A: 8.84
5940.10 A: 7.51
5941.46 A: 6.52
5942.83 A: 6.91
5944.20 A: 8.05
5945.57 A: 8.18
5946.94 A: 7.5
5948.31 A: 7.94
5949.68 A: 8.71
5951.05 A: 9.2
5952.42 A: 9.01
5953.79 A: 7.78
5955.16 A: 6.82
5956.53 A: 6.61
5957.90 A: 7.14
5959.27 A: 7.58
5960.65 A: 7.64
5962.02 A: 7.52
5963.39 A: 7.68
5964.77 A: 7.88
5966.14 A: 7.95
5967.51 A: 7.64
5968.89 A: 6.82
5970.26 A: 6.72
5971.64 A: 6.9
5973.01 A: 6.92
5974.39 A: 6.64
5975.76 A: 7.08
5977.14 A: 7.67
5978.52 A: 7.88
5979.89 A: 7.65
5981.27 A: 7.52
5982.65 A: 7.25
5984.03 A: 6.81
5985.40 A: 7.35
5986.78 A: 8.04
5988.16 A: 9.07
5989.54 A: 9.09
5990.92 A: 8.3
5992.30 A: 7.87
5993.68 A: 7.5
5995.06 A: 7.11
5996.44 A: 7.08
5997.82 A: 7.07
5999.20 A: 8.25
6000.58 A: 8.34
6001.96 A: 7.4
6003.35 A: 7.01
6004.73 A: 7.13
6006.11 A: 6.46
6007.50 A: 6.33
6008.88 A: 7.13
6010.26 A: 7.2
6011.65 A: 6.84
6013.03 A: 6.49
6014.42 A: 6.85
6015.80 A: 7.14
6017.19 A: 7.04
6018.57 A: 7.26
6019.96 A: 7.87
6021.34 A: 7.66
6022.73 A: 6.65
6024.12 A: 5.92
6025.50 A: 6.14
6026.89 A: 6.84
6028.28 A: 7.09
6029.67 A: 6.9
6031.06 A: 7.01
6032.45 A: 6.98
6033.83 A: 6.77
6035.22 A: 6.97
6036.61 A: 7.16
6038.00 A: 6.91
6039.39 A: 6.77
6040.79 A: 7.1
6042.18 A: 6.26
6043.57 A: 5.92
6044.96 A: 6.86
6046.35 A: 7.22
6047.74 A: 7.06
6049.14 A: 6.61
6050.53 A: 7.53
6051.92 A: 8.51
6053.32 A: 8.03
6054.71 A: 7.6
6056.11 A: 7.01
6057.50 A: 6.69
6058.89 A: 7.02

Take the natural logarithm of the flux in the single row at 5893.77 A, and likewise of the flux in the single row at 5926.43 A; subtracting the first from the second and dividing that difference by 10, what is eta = 0.05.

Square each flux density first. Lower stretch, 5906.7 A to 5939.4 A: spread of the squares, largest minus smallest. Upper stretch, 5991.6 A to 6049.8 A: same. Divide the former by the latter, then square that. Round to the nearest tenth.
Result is 1.2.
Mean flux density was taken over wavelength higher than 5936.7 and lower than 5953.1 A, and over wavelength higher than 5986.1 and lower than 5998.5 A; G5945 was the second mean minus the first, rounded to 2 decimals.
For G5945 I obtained -0.17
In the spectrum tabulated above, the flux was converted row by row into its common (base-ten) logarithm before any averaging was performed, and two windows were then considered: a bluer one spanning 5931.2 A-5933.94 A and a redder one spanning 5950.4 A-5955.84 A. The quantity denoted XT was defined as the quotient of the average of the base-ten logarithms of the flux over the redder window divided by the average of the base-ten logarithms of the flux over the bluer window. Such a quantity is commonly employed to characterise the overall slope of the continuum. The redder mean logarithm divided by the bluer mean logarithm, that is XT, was 1.00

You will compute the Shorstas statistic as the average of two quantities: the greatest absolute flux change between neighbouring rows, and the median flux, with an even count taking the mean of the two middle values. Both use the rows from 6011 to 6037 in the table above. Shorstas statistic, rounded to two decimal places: 3.99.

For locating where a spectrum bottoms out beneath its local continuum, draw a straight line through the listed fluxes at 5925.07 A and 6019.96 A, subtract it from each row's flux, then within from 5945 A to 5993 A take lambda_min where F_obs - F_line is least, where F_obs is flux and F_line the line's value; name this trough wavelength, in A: 5974.39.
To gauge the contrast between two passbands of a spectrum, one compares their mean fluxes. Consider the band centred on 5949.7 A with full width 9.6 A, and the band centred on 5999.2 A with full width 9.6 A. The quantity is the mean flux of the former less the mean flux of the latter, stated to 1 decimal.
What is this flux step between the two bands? 0.9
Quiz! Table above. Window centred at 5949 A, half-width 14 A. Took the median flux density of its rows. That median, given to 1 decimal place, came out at 7.7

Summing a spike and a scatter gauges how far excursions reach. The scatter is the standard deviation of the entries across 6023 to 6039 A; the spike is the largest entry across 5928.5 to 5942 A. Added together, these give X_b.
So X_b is 9.2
